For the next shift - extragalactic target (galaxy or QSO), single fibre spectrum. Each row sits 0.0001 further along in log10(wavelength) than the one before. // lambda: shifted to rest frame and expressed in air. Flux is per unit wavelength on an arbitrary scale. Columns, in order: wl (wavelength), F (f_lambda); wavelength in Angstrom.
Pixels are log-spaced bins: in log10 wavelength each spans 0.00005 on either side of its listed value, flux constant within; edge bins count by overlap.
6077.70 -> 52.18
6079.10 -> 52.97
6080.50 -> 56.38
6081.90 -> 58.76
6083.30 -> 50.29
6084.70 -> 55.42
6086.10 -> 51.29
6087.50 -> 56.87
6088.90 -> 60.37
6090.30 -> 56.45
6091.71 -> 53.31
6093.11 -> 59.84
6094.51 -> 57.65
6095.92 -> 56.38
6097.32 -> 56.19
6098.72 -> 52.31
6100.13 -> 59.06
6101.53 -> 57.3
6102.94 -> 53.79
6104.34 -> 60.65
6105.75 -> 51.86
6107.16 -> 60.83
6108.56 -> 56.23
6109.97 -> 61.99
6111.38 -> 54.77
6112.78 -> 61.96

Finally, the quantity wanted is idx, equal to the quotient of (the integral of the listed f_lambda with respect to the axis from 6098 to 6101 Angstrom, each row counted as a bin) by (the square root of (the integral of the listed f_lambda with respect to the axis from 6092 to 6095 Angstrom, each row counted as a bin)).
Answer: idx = 12.7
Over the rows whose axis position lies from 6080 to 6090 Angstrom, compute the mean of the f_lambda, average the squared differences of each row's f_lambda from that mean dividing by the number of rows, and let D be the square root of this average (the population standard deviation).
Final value 3.42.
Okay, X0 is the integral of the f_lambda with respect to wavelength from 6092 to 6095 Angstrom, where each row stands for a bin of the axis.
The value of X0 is 175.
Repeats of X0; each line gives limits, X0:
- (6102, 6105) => 172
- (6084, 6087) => 161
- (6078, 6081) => 163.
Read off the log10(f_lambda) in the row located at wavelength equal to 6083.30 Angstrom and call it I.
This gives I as 1.70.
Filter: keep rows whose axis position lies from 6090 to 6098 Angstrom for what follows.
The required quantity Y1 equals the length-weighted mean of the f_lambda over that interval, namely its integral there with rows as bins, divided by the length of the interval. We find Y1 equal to 56.6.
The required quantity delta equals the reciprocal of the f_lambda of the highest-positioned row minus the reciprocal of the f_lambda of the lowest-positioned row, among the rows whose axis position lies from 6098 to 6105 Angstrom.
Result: -0.0026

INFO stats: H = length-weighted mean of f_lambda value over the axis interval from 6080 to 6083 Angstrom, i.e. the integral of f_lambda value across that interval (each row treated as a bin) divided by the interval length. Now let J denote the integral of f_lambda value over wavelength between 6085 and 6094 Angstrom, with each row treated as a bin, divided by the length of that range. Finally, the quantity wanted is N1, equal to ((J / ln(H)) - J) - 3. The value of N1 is -45.4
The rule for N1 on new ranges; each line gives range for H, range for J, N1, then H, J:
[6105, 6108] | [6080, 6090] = -44.9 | 56.4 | 55.7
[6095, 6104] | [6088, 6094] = -46.2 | 56.1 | 57.5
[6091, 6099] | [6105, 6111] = -46.2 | 56.1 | 57.5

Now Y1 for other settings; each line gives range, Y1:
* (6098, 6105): 56.6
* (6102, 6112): 57.1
